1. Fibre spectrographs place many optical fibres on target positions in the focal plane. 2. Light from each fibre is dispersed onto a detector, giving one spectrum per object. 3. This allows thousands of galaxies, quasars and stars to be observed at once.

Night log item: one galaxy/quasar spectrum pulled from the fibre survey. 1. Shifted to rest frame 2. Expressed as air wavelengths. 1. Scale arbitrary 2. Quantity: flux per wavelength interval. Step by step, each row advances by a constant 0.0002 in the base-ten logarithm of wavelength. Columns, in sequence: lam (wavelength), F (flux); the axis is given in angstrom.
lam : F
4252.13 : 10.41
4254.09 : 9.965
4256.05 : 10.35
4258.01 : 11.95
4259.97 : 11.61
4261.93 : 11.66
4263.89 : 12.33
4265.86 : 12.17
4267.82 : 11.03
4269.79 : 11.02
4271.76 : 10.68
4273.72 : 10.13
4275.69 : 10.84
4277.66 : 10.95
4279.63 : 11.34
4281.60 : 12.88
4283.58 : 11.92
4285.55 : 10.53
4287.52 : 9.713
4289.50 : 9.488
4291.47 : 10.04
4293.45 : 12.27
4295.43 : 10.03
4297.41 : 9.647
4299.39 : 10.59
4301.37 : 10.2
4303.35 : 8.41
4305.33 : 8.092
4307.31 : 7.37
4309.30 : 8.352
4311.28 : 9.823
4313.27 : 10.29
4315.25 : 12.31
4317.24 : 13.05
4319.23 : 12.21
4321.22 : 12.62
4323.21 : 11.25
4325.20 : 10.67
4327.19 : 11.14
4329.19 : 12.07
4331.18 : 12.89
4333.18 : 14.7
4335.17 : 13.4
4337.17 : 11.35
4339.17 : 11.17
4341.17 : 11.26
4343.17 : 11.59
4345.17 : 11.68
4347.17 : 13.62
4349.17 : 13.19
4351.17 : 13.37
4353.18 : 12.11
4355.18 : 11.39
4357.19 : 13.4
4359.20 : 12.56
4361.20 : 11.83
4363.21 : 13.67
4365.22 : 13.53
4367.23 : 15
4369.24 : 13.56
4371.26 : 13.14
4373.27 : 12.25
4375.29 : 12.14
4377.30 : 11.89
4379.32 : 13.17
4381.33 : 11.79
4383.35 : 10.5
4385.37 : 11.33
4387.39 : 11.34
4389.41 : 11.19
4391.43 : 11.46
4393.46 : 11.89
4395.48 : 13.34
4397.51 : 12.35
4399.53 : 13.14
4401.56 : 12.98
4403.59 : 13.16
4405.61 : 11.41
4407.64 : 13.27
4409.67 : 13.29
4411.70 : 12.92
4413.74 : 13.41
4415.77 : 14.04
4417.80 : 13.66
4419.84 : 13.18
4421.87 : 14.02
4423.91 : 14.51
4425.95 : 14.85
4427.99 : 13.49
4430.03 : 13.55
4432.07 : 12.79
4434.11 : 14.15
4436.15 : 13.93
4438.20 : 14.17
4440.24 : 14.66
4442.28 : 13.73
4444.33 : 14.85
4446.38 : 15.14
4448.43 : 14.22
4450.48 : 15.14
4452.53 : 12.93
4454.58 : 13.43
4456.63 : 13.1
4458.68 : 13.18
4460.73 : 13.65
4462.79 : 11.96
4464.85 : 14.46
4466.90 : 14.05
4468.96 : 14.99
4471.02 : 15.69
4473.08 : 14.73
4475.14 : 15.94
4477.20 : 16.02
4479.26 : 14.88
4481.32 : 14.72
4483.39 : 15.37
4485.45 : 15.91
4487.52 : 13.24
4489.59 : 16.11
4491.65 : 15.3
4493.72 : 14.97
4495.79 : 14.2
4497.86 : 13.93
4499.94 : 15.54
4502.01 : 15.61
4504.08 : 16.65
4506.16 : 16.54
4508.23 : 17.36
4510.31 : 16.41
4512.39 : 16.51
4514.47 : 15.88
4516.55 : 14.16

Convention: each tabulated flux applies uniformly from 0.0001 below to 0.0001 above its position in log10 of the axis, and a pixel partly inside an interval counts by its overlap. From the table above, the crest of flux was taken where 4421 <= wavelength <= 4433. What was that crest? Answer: 14.85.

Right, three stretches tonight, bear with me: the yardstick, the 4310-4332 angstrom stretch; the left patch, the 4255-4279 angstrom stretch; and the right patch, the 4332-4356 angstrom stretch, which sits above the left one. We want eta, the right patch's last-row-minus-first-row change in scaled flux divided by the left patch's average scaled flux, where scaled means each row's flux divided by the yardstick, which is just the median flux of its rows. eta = -0.29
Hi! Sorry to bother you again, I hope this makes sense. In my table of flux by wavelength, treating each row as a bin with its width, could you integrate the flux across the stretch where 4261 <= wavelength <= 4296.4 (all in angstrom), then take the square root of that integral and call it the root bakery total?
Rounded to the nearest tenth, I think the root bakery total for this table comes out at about 19.8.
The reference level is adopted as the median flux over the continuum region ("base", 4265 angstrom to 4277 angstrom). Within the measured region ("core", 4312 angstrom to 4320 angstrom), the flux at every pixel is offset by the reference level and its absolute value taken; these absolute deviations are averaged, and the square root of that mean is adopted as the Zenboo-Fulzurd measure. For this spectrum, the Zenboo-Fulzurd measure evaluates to 1.16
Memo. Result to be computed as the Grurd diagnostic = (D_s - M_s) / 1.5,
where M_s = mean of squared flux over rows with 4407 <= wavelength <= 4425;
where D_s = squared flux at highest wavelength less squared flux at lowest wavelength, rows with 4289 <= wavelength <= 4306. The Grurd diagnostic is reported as -140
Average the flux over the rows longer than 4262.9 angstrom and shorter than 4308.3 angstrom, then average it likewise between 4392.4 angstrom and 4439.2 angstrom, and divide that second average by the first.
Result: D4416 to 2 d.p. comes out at 1.27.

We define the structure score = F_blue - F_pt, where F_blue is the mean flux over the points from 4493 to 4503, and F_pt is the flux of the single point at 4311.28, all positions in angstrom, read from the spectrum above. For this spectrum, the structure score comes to 5.0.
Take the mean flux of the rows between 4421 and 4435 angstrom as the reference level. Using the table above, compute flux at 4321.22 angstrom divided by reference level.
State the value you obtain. 0.91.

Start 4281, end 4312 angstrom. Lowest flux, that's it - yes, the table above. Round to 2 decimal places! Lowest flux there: 7.37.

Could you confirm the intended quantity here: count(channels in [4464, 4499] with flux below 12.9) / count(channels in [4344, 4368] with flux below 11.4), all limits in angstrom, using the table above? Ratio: 0.00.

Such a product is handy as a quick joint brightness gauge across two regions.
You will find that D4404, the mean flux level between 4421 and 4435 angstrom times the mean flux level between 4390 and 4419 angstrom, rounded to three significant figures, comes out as 179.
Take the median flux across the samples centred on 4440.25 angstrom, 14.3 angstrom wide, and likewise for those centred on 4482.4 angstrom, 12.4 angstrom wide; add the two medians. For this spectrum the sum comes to 29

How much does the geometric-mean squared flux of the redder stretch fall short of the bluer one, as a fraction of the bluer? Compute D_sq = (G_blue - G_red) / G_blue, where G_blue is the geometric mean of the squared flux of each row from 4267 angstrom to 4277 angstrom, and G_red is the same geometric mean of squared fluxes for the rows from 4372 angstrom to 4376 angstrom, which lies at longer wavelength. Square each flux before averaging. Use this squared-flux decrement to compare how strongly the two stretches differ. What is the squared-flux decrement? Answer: -0.29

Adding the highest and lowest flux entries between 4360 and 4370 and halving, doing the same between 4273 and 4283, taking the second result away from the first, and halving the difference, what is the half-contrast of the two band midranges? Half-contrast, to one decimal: 1.0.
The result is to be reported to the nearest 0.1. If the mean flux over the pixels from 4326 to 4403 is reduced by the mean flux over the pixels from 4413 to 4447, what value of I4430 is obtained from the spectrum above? -1.6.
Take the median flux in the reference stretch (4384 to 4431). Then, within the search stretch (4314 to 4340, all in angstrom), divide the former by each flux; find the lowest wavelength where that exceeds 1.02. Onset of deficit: 4315.25 angstrom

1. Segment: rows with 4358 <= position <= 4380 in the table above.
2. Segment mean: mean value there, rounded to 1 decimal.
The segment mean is 13.0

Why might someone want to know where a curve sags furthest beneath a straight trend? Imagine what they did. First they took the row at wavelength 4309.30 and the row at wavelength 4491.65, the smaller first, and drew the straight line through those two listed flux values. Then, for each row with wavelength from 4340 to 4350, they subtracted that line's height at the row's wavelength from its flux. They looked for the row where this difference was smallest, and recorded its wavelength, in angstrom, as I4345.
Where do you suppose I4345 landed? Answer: 4341.17 angstrom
